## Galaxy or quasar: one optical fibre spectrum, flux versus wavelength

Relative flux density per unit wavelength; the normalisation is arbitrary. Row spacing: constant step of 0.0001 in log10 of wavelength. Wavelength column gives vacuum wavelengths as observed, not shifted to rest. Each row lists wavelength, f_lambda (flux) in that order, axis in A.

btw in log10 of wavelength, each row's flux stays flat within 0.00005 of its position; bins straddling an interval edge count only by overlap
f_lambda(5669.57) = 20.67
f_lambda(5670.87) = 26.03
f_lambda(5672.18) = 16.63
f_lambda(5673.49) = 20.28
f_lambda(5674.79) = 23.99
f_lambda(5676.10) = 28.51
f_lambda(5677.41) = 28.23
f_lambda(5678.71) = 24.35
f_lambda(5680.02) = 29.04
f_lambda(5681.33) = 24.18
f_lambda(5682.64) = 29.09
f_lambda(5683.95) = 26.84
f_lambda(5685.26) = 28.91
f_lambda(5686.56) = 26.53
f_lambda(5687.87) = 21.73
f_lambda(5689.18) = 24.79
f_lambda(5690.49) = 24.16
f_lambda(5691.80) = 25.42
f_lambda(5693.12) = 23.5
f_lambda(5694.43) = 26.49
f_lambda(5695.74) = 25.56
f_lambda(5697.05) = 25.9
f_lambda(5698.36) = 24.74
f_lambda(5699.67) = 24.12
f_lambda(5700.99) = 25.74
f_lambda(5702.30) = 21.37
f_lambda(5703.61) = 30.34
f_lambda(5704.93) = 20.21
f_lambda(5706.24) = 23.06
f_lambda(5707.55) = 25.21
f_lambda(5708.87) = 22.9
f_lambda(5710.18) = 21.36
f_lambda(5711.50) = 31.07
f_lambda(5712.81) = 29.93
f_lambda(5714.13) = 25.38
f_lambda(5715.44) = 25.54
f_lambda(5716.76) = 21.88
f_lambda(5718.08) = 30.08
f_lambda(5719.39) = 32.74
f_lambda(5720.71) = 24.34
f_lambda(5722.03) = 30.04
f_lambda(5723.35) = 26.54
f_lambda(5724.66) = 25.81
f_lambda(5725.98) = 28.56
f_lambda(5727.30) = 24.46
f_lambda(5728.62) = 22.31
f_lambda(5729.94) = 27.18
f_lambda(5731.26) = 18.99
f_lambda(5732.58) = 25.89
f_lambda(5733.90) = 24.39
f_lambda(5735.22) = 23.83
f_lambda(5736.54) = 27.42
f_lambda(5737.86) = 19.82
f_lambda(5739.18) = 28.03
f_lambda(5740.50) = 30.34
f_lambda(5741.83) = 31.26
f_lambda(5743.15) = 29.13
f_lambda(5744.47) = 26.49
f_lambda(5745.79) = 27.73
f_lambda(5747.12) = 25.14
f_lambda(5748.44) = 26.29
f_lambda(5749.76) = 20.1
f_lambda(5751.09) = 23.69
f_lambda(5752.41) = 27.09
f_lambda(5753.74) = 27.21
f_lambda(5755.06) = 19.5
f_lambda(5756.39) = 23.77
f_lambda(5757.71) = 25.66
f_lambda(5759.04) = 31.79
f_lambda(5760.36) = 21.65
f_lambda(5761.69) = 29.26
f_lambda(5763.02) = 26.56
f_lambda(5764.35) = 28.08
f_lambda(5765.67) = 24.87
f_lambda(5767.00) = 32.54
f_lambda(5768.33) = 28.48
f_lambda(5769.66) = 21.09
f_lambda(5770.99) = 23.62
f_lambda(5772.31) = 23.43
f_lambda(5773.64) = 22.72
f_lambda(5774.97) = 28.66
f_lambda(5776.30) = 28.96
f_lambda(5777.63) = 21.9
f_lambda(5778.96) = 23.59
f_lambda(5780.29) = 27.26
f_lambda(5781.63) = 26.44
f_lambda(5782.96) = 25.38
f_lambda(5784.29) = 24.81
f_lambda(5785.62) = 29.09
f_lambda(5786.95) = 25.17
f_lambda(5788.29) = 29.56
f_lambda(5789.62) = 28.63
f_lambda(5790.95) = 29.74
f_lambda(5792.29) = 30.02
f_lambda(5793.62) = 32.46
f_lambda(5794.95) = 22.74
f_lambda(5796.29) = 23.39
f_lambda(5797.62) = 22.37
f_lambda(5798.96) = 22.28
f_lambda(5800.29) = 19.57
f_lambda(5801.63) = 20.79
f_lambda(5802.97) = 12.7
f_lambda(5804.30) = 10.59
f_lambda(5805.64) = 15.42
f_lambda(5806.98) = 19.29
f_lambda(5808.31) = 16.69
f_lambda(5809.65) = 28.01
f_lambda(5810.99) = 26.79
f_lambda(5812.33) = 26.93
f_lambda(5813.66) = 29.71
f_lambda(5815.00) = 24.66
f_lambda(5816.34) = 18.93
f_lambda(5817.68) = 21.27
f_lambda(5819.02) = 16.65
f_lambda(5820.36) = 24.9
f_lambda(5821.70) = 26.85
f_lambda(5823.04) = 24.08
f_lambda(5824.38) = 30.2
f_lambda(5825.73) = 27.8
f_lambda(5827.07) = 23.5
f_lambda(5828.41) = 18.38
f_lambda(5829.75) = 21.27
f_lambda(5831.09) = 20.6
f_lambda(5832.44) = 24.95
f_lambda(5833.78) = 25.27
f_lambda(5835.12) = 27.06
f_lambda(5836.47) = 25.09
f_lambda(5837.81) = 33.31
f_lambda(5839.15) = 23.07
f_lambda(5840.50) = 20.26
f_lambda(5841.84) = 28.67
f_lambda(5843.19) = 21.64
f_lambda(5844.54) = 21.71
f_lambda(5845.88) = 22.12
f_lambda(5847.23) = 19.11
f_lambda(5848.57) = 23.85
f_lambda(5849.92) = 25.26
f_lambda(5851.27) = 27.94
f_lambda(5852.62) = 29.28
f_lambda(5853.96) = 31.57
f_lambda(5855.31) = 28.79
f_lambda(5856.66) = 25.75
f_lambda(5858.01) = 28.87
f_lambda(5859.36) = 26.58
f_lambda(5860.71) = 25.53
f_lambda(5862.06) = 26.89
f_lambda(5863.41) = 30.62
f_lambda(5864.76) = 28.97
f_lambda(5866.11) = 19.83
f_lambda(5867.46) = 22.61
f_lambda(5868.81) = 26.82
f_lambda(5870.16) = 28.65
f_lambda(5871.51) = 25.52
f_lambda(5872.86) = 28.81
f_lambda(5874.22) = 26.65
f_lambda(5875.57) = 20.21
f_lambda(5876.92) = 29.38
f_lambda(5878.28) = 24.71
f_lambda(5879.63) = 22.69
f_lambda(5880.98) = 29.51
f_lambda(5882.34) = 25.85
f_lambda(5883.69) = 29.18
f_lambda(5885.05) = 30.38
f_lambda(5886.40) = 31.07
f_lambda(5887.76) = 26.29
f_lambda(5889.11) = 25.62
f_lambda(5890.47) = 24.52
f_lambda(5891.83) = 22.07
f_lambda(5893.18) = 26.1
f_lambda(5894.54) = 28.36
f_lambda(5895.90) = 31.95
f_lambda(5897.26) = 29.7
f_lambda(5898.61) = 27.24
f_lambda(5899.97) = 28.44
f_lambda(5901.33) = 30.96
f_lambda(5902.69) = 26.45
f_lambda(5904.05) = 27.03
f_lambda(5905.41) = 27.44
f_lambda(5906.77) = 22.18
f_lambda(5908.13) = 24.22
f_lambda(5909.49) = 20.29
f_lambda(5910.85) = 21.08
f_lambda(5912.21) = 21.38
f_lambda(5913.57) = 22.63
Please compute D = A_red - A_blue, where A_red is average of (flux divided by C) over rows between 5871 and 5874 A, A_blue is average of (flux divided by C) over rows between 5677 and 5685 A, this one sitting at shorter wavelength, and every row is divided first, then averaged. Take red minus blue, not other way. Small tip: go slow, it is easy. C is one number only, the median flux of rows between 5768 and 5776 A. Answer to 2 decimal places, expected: 0.01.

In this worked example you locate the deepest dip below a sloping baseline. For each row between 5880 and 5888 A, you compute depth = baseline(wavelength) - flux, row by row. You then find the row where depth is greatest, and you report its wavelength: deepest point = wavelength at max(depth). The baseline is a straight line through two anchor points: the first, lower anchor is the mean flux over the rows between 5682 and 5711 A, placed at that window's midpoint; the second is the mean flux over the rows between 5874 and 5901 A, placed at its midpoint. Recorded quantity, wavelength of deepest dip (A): 5882.34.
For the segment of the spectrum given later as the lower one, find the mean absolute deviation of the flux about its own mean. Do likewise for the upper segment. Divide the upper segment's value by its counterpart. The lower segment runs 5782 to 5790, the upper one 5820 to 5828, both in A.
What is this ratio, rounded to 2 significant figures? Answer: 1.0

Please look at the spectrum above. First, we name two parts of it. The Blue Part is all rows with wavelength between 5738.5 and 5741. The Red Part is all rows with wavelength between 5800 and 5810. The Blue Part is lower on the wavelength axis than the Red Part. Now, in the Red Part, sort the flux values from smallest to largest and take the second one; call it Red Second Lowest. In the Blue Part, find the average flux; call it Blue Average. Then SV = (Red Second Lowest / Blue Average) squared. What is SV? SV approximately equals 0.19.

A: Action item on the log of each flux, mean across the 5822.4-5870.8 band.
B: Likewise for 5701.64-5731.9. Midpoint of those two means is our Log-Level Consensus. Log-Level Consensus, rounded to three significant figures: 1.40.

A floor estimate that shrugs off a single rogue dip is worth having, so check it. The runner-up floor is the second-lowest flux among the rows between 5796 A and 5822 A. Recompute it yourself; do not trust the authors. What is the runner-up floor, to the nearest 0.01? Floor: 12.70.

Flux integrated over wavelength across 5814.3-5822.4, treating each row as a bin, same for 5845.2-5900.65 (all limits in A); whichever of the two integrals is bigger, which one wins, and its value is 1479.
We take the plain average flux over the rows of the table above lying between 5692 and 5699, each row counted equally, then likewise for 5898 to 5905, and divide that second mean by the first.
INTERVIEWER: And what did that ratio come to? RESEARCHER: 1.11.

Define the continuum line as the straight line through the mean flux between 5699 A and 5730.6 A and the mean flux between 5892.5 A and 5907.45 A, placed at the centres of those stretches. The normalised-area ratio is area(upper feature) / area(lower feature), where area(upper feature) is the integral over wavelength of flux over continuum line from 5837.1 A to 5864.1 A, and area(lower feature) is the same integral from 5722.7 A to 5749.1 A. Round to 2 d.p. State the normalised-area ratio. 0.98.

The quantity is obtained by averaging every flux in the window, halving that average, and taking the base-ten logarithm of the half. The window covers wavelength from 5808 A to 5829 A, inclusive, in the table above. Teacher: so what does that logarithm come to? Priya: 1.08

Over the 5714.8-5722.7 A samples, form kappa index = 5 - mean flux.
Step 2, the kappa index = -22.4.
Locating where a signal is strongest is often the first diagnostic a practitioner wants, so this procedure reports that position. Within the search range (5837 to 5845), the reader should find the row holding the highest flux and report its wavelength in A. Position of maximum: 5837.81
